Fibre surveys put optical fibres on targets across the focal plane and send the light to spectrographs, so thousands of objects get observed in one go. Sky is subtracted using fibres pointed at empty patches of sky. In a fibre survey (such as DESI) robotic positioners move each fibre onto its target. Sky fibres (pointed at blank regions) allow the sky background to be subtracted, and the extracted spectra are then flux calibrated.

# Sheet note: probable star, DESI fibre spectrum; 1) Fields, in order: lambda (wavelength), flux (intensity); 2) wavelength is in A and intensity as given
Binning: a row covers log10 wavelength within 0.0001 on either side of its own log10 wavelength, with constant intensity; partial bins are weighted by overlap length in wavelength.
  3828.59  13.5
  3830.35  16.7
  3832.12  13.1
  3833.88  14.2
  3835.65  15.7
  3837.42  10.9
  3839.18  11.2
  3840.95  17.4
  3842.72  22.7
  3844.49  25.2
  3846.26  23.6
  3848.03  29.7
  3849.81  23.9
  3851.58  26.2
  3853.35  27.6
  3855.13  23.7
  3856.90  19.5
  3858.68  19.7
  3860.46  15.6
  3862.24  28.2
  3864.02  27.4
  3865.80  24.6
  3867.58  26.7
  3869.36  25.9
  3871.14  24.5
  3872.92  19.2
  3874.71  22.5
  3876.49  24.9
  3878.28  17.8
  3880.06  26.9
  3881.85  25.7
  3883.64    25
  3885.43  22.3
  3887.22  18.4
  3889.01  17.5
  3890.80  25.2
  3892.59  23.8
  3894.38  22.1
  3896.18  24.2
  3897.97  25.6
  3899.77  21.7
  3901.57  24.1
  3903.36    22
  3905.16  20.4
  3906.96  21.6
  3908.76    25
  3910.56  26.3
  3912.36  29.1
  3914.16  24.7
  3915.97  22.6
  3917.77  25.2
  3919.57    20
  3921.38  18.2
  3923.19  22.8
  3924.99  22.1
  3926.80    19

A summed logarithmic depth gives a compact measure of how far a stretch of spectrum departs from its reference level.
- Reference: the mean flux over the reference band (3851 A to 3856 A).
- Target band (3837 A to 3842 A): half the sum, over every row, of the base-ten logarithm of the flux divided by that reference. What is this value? -0.45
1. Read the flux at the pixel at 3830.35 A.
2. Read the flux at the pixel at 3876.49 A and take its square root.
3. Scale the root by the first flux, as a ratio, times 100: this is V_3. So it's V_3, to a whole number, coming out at 30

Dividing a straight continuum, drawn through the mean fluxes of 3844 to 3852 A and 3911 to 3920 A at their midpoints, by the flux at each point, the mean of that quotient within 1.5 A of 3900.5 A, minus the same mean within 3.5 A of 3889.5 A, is -0.12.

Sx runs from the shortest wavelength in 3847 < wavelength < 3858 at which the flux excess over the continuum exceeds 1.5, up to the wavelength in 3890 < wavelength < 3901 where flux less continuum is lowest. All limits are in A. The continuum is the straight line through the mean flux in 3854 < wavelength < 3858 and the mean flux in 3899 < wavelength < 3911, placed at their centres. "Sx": 51.7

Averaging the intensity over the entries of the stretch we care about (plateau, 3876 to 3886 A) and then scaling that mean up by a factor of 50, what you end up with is 1188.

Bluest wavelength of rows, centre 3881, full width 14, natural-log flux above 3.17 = 3876.49 A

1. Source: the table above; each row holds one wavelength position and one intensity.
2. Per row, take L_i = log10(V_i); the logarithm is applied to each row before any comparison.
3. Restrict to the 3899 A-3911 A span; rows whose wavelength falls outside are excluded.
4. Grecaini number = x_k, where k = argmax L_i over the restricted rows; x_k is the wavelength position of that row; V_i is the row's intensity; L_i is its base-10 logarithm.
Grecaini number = 3910.56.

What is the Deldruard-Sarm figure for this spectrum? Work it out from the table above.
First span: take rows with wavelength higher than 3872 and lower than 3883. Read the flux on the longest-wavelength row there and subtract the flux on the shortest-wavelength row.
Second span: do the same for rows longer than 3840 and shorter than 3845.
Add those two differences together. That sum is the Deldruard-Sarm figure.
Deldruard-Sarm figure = 14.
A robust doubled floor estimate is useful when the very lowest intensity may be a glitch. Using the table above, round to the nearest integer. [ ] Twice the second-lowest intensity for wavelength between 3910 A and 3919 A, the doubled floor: 49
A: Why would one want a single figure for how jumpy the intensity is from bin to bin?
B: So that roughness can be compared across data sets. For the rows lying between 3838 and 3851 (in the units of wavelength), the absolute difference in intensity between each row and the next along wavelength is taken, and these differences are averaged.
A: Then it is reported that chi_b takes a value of 4.6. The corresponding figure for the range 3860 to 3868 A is 4.6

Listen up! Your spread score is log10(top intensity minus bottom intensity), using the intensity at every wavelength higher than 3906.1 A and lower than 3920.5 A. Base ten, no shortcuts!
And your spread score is 0.96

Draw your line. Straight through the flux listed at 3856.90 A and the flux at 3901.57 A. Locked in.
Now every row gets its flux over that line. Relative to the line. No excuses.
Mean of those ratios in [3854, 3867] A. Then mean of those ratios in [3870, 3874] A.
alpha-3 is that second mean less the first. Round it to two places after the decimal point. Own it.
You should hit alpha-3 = -0.10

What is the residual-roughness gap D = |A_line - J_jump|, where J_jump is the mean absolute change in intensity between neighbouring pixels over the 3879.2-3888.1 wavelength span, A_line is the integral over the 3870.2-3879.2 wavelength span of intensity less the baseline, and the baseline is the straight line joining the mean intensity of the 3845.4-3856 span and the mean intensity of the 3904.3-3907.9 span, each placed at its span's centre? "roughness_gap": 19.3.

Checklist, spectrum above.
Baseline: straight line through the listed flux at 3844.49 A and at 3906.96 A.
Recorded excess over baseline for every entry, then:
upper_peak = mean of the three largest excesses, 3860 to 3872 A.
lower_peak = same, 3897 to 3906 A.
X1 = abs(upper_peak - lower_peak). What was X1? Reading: 1.44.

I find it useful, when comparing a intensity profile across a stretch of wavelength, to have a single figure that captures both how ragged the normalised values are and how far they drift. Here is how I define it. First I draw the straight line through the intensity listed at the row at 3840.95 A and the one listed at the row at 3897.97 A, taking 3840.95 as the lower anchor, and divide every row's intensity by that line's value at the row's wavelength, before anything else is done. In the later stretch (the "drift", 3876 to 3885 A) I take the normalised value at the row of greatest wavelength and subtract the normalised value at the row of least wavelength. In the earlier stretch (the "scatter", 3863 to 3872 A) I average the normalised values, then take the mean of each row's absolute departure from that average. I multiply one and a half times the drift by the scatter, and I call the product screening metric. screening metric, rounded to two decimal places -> 0.00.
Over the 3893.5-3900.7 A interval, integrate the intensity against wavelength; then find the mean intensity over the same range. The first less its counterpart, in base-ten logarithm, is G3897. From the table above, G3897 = 2.16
